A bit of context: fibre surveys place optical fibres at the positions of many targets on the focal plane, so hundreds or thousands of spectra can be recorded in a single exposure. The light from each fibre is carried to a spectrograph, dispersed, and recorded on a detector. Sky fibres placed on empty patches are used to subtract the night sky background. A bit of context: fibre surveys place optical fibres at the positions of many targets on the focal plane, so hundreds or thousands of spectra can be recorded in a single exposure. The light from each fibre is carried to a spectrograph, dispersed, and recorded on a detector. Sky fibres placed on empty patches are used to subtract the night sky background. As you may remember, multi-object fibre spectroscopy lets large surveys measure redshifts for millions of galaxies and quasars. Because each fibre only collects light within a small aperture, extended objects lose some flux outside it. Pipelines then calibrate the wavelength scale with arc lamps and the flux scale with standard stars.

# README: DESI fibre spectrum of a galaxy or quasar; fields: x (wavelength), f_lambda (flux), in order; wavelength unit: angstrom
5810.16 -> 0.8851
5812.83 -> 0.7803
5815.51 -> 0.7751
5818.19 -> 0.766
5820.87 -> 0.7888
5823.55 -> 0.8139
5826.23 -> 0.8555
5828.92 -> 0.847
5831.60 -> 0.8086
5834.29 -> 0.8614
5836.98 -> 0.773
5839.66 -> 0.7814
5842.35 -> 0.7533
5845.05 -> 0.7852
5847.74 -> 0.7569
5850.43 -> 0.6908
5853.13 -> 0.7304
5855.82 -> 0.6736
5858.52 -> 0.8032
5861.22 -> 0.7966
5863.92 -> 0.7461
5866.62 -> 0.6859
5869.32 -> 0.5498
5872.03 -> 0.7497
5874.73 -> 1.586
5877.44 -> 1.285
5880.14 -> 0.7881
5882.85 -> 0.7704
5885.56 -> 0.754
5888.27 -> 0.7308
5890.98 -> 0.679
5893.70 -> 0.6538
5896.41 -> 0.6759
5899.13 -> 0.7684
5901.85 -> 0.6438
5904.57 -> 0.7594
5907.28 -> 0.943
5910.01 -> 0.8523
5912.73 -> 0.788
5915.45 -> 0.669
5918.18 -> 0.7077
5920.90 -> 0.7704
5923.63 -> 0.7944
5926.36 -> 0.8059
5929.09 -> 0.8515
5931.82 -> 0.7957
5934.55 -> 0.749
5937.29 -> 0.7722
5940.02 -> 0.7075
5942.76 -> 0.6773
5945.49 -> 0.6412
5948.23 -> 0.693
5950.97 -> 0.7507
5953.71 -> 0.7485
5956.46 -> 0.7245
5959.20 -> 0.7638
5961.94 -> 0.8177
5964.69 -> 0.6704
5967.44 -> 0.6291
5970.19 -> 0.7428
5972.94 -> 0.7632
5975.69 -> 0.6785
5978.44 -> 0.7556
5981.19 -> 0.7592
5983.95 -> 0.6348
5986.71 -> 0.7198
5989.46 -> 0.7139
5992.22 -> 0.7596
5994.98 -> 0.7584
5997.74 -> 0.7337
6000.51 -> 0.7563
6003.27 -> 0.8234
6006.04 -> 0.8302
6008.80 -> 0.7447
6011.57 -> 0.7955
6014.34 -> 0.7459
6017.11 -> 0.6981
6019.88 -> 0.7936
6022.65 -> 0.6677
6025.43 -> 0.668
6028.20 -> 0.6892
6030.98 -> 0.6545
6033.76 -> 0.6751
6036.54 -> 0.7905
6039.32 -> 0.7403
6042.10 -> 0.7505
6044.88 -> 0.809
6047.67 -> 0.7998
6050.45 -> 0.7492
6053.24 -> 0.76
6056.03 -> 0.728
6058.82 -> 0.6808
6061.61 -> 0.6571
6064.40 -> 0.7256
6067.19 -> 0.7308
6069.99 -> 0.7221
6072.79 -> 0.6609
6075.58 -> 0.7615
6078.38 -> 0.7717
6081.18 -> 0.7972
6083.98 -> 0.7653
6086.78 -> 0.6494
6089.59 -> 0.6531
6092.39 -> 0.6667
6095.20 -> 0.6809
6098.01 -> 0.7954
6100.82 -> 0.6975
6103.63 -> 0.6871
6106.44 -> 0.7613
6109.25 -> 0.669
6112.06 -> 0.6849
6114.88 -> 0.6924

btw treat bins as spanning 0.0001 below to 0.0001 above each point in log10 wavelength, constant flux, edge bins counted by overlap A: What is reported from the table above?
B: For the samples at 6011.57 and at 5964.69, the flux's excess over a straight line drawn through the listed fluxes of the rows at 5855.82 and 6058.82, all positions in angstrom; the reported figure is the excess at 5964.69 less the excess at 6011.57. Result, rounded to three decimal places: -0.123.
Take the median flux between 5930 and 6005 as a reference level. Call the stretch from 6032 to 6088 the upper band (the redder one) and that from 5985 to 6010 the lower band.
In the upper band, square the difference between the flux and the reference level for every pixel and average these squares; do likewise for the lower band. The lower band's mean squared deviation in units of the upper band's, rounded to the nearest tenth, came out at 0.7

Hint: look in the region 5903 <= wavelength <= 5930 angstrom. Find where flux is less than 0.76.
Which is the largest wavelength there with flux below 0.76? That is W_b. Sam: 5918.18 angstrom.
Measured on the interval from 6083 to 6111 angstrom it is 6109.25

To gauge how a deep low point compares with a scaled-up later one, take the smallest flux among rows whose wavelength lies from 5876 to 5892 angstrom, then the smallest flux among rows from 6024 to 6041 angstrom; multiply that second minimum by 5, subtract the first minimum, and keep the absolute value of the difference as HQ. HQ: 2.59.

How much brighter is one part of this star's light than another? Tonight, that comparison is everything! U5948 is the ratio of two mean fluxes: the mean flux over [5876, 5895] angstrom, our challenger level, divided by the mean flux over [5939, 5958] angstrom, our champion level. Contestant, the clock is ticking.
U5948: 1.15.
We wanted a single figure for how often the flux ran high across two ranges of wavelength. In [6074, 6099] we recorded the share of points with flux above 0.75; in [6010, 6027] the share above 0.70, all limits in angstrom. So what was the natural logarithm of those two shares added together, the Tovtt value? 0.1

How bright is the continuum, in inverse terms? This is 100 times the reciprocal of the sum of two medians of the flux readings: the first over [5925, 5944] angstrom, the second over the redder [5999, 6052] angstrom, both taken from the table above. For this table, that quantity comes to 65.7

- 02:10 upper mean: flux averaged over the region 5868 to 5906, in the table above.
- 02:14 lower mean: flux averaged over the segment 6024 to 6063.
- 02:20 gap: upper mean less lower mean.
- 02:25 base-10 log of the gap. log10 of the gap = -1.05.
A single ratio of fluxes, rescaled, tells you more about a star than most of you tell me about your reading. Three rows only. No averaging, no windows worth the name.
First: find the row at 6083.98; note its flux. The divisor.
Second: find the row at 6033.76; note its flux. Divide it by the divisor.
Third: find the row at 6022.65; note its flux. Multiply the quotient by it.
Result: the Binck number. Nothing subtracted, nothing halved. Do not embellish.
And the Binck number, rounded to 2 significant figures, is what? 0.59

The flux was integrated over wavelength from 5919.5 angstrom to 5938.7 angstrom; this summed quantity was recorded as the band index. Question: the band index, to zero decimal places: 15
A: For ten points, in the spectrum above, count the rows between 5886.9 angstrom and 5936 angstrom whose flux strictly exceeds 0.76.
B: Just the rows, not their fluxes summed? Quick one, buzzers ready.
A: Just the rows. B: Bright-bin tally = 9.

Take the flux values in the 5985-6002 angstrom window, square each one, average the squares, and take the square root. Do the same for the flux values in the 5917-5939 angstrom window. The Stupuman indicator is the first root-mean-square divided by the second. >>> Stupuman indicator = 0.95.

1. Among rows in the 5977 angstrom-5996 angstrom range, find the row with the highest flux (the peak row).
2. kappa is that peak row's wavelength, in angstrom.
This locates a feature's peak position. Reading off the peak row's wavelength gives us 5992.22 angstrom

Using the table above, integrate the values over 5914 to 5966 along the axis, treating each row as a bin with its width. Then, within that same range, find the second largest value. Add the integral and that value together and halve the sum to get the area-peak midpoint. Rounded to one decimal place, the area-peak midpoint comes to 19.7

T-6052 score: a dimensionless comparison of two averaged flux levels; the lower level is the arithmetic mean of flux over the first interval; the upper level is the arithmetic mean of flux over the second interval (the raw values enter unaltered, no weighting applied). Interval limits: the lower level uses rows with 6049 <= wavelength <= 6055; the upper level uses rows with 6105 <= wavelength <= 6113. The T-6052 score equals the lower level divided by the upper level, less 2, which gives -0.93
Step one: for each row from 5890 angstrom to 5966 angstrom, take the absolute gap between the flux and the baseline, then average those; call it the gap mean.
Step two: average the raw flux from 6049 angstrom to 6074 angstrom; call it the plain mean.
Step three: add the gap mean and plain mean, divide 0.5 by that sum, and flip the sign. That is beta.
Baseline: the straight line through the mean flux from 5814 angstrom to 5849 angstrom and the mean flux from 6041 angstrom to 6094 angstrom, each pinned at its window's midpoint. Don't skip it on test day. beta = -0.65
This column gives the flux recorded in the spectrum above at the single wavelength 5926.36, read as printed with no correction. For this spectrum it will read 0.8059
